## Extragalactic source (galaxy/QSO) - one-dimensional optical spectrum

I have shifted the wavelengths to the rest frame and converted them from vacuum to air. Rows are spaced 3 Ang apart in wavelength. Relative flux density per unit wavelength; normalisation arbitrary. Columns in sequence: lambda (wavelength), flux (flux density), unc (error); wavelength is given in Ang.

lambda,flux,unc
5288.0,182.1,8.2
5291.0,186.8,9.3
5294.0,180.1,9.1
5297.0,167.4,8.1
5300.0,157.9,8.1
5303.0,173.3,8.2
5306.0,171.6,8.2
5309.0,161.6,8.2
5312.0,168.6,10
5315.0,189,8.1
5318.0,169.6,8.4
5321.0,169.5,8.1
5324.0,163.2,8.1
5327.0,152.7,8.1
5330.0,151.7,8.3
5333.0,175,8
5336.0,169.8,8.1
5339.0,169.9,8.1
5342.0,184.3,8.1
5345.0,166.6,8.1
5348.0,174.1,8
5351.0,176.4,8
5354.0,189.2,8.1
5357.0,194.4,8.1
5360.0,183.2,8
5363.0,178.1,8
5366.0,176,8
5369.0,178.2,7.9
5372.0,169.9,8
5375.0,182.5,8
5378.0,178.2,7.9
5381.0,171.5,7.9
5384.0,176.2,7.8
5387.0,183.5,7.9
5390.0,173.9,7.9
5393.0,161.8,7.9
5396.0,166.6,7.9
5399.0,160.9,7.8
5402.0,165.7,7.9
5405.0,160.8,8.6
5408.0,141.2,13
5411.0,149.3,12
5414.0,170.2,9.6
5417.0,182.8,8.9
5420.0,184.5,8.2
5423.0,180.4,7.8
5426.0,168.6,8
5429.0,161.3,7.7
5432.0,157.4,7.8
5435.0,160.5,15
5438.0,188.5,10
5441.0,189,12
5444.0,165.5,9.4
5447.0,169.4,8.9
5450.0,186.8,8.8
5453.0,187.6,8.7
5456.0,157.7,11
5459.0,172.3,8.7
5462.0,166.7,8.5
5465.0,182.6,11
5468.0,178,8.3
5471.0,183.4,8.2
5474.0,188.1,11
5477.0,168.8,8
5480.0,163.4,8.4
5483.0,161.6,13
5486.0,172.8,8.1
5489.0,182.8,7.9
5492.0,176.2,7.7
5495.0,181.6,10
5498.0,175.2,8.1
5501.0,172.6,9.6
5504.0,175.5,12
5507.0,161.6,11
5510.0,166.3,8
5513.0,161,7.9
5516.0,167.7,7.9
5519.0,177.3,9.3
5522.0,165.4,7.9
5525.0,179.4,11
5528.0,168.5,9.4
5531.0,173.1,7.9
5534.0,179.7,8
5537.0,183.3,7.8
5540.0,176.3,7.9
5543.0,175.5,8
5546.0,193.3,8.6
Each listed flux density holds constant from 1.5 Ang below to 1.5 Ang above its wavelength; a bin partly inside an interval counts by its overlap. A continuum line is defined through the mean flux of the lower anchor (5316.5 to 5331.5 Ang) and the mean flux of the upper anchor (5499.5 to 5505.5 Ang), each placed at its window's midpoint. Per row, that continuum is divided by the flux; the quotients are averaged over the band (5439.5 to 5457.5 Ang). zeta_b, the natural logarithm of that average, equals -0.028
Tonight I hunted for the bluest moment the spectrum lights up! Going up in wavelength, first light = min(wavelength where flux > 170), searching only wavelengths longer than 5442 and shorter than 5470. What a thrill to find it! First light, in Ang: 5450.0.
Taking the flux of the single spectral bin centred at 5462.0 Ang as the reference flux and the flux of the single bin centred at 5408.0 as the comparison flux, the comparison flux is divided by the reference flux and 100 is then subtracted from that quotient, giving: -99.2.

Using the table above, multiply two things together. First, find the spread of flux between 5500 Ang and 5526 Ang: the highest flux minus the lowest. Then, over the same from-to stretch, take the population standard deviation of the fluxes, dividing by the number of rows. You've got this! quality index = 118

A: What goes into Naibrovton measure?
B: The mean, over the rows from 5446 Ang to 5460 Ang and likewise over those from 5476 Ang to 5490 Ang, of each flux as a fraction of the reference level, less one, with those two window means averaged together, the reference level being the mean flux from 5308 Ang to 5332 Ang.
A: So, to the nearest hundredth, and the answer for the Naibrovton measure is 0.04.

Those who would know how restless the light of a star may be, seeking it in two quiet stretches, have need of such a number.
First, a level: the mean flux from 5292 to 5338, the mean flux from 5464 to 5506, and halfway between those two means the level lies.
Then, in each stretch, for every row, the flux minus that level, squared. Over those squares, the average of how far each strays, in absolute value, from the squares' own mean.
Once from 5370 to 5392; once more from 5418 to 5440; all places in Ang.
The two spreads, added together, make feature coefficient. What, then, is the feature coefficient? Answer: 109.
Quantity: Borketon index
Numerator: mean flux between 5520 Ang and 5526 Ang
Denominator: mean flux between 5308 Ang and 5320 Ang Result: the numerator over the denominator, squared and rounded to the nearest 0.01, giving 1.00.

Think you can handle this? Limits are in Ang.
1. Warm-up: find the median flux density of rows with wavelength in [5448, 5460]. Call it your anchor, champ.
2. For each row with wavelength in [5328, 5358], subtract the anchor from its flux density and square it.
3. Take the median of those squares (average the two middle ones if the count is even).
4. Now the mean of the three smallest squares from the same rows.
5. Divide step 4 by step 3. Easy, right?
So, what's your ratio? 0.19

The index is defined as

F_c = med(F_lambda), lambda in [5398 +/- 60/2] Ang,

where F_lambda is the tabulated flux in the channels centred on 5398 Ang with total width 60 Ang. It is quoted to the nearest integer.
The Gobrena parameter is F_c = 171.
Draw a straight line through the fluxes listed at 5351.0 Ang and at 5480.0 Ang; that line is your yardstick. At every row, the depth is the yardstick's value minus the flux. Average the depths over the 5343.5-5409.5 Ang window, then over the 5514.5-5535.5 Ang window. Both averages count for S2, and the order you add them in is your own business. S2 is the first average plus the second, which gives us -13.5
